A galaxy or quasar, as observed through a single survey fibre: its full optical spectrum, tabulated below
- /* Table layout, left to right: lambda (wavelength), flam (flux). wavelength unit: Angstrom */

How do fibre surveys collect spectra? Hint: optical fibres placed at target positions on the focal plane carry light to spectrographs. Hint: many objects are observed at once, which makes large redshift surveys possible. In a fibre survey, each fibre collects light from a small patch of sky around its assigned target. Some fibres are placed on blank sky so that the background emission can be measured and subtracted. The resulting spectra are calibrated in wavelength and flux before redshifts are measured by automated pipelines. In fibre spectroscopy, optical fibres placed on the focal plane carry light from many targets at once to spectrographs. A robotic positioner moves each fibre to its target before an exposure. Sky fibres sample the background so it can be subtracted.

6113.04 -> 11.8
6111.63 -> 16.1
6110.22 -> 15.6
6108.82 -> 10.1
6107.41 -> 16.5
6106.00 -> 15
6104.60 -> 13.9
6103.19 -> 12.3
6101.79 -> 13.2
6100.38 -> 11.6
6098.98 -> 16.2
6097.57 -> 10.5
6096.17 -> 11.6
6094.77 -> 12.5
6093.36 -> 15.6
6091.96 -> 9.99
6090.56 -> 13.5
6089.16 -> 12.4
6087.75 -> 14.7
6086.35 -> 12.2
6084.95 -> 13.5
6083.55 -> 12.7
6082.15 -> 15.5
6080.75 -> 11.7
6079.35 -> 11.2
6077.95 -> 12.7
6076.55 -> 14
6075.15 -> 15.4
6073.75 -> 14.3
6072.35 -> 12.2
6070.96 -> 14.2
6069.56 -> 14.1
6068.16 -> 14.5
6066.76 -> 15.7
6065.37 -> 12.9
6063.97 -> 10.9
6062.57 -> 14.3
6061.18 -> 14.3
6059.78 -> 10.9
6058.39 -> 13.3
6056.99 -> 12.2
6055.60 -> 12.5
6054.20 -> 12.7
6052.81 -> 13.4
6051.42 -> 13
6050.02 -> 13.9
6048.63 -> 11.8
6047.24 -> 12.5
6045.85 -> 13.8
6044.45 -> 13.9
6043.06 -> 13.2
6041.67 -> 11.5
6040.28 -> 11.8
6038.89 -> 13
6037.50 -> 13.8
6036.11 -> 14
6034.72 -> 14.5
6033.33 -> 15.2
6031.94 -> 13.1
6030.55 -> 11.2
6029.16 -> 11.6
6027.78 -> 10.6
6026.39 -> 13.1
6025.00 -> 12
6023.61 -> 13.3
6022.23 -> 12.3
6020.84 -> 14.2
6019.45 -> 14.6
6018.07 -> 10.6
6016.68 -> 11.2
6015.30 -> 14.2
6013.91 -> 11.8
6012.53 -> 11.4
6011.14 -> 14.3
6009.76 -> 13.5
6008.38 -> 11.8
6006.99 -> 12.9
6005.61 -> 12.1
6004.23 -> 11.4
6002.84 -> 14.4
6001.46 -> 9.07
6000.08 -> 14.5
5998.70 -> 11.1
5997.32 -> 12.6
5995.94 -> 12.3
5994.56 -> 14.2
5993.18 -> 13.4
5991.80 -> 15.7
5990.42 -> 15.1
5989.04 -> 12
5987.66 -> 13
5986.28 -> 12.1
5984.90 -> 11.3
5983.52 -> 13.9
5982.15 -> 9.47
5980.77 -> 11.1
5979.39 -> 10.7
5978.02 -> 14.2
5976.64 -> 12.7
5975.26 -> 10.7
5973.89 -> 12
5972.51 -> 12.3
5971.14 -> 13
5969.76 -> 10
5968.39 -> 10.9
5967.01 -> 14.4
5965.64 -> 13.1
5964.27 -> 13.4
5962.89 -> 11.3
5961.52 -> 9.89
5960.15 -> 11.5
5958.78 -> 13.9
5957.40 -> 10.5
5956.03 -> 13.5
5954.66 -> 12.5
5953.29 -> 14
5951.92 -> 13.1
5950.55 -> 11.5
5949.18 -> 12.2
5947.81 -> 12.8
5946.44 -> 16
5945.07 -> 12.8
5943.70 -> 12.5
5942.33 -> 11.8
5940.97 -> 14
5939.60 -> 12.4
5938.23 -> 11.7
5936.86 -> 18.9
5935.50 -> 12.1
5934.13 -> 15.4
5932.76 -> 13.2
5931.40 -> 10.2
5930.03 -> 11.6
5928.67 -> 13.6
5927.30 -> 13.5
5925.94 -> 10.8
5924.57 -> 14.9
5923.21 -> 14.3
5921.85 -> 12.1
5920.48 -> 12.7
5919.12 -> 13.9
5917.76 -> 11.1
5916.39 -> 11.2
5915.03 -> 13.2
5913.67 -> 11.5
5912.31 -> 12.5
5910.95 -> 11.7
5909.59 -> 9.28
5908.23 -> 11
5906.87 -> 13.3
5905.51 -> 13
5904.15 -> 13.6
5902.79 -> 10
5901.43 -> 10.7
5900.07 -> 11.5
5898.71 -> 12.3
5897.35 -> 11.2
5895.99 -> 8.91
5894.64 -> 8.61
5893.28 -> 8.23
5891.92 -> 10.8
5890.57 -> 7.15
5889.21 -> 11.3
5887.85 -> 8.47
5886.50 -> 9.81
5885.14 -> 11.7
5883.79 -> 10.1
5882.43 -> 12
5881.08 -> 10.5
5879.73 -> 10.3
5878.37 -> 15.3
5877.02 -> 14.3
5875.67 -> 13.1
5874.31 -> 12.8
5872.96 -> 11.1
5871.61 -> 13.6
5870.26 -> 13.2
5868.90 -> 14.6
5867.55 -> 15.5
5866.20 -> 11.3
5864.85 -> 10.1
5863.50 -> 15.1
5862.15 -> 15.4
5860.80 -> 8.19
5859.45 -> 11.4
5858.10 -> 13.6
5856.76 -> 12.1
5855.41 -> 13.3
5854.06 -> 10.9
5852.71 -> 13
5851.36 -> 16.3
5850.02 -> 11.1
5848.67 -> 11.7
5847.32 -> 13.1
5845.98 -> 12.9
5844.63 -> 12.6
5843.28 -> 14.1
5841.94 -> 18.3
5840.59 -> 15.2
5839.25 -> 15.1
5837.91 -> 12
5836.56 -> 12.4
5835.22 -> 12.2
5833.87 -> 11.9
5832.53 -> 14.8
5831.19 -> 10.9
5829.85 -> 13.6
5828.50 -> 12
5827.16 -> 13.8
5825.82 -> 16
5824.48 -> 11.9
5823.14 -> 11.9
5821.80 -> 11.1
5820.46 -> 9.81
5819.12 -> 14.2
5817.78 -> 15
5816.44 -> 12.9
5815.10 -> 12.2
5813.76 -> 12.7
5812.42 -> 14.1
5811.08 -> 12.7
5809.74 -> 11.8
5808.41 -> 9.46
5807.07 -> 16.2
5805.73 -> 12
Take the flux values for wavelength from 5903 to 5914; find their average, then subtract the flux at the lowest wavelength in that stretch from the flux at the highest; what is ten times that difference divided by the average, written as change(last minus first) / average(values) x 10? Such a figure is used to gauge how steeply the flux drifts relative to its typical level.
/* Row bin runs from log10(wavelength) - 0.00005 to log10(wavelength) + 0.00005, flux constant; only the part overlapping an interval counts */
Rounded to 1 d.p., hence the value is -1.8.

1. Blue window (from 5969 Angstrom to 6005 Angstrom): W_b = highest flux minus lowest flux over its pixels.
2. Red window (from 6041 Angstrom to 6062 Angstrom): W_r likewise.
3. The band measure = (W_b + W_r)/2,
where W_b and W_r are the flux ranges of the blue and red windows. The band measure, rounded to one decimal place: 5.0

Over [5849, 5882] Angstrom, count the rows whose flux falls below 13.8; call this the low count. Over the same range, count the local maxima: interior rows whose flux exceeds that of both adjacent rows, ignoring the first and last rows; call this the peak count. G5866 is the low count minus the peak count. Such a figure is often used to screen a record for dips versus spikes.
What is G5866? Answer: 10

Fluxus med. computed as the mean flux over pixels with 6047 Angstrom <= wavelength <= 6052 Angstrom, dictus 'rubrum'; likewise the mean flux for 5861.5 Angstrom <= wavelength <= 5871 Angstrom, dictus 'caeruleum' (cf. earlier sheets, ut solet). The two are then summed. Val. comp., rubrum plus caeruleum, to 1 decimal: 26.4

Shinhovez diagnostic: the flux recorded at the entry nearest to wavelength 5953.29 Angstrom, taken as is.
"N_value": 14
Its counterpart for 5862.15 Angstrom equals 15.4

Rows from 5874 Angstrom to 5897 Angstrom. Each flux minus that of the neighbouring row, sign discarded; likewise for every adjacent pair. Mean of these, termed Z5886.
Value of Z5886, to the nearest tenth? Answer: 1.9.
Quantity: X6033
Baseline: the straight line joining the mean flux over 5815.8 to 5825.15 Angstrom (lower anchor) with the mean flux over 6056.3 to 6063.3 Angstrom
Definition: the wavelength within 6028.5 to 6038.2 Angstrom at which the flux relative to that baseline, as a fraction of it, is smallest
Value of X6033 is 6030.55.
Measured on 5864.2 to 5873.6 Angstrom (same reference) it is 5864.85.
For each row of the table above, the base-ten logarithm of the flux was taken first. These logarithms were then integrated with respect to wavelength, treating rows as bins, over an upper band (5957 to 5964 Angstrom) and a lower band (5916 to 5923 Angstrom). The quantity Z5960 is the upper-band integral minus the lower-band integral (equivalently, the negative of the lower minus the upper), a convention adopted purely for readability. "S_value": -0.2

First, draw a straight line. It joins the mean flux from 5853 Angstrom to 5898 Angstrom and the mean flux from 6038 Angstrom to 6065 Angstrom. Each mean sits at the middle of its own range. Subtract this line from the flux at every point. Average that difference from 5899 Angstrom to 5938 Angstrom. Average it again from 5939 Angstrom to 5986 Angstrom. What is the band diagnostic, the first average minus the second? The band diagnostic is 0.5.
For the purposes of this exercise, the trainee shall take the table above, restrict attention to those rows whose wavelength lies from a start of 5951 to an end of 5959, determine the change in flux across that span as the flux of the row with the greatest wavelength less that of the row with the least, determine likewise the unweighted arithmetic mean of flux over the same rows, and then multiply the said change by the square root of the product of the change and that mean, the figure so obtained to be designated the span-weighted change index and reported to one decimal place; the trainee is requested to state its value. 2.6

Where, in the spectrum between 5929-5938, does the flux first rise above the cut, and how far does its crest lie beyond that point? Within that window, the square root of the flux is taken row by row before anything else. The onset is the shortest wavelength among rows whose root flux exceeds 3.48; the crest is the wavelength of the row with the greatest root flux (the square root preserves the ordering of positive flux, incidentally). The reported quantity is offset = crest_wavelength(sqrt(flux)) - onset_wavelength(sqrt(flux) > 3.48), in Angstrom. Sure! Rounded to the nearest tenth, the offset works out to 4.1 Angstrom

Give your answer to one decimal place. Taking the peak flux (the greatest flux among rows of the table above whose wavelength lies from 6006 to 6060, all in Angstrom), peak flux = 15.2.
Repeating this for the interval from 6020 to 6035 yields 15.2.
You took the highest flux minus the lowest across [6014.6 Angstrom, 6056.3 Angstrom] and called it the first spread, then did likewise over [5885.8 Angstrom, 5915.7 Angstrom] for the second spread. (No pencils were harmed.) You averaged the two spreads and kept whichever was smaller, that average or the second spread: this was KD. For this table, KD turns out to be 5.5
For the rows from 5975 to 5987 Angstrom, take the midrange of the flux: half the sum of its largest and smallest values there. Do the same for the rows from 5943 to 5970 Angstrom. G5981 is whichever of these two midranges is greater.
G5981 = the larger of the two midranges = 12.9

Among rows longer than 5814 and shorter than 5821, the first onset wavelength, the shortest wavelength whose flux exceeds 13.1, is 5817.78 Angstrom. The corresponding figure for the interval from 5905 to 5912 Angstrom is 5906.87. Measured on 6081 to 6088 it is 6082.15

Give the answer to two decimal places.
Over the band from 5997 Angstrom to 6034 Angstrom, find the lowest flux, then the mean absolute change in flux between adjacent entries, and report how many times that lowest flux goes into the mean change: 0.21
